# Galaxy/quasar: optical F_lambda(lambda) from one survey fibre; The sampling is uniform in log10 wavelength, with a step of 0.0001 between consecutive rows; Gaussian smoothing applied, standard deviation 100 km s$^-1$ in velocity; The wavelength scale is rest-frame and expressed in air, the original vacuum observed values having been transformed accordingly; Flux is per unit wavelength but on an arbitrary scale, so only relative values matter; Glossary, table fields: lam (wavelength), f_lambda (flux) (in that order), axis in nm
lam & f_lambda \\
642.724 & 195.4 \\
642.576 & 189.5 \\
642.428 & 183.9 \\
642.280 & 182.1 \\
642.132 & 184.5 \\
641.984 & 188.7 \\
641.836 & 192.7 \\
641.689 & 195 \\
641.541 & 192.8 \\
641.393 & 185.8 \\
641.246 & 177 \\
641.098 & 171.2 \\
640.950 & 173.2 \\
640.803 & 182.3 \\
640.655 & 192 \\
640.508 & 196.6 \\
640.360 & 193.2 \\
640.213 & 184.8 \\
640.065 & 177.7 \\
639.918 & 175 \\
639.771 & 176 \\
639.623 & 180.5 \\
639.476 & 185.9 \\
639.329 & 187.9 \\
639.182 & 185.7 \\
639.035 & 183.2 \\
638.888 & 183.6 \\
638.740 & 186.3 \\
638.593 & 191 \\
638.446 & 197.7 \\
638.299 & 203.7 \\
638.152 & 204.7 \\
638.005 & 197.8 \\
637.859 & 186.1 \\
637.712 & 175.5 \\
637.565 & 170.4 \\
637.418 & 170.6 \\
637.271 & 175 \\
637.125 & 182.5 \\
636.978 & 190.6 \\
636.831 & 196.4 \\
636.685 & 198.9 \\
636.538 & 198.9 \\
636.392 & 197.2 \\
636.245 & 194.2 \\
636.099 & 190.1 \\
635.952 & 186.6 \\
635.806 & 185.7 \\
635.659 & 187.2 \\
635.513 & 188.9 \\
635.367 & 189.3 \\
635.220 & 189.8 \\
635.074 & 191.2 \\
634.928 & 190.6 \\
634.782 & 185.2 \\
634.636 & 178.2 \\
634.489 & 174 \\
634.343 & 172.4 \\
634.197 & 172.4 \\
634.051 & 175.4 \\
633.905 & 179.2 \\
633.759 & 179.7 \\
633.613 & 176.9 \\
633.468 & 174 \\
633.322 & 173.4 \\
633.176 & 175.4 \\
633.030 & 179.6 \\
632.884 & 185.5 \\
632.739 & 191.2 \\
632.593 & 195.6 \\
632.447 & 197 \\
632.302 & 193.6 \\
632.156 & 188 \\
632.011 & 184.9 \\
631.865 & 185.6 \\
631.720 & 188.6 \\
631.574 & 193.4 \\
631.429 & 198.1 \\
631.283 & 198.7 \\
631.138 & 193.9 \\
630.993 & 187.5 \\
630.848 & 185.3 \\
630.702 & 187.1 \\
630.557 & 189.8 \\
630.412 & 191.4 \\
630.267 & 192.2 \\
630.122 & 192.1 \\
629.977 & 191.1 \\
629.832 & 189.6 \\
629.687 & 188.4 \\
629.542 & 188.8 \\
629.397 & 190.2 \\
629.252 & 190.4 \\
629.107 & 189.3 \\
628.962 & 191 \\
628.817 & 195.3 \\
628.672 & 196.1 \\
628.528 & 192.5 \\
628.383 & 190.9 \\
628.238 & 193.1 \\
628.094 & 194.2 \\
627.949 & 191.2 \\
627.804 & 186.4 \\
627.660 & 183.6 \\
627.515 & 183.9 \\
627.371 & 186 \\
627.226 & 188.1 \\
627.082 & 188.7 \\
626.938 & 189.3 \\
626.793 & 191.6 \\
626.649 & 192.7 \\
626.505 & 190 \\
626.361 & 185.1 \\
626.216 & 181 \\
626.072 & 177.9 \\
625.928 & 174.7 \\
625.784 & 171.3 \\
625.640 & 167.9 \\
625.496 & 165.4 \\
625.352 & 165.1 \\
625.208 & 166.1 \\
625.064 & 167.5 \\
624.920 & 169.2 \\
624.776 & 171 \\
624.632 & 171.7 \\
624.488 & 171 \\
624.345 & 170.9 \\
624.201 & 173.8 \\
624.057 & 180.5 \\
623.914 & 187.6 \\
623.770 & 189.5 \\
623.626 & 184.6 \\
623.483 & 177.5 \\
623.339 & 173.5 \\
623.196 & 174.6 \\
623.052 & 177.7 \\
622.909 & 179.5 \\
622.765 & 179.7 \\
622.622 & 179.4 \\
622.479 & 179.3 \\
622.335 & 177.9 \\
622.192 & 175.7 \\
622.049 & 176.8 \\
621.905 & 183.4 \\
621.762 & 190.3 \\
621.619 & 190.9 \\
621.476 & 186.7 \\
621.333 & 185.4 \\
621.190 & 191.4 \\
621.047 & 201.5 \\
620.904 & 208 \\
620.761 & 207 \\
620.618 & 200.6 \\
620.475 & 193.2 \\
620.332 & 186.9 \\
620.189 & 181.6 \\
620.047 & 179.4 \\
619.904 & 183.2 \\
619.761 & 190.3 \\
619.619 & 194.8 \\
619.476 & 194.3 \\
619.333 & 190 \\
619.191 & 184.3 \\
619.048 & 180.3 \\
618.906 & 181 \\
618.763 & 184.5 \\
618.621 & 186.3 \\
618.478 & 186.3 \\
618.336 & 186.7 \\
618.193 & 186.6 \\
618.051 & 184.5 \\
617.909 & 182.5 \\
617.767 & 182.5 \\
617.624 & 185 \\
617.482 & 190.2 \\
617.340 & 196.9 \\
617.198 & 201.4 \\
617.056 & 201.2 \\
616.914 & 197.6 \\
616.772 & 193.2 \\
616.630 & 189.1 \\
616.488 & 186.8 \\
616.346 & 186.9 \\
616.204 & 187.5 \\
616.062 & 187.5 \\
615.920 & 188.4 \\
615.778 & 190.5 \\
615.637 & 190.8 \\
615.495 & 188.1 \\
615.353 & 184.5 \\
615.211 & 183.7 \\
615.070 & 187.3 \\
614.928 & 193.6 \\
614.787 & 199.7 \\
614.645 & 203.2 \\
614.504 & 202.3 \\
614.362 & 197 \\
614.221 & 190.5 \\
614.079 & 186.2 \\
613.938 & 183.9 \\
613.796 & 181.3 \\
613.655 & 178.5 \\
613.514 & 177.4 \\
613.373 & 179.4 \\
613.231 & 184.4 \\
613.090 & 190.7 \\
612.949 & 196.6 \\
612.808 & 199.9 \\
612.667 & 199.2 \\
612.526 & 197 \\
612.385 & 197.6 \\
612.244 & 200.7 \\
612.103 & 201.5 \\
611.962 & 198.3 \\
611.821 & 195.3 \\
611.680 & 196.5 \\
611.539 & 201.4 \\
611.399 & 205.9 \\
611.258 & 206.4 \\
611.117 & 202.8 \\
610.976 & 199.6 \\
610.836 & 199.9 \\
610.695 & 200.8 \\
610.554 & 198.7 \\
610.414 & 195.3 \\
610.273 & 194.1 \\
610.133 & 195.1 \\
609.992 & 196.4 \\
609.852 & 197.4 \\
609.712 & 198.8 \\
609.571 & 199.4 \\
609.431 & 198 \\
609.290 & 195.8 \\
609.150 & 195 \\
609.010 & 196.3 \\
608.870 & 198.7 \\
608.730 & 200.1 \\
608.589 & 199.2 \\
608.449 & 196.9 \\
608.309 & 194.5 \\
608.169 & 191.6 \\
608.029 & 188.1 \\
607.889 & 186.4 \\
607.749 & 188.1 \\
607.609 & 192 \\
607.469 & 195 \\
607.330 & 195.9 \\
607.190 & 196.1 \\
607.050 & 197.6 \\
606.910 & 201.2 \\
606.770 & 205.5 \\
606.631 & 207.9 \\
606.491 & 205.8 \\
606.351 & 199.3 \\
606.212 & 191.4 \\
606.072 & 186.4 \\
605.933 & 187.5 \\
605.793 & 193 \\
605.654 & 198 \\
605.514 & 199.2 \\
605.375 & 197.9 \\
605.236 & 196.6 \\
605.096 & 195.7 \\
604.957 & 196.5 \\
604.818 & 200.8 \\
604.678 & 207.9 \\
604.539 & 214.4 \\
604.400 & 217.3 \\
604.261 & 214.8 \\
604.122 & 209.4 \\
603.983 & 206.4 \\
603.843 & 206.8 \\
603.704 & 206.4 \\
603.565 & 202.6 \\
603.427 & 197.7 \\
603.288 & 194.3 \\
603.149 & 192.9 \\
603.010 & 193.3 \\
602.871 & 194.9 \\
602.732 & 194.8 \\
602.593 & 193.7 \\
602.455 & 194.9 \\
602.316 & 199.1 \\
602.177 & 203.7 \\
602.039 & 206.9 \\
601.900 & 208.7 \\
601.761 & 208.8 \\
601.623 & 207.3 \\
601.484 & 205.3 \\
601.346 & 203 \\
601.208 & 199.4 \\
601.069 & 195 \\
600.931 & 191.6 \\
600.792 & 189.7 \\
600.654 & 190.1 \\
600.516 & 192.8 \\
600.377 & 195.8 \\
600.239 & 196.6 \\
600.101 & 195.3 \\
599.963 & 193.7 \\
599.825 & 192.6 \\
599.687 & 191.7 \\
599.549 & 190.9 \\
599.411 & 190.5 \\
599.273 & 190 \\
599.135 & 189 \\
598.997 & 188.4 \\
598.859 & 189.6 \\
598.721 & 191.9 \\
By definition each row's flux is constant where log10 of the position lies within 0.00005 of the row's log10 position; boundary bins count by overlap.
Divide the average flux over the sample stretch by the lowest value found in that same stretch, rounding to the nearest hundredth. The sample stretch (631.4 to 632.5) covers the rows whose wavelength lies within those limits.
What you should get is 1.03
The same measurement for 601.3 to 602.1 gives 1.02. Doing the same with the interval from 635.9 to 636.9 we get 1.04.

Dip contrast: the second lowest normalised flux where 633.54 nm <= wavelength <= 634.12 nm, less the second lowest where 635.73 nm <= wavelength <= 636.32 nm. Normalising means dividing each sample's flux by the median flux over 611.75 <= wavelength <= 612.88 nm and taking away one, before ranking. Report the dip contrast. -0.05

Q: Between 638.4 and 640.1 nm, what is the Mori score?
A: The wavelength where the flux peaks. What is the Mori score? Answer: 638.446 nm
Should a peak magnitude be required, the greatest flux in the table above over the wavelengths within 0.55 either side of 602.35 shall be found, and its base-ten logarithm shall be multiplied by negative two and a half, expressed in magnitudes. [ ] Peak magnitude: -5.80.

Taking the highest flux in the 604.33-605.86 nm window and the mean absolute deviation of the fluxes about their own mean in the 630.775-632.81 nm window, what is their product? 919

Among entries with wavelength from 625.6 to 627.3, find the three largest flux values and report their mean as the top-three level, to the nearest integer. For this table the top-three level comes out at 191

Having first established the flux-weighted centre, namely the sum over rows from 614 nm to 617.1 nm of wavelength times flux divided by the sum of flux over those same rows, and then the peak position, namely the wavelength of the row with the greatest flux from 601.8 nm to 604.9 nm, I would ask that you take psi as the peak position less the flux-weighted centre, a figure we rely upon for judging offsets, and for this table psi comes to -11.16 nm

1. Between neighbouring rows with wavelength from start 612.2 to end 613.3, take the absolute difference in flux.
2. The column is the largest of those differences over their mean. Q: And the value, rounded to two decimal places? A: 2.00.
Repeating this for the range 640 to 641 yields 1.38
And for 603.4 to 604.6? 1.85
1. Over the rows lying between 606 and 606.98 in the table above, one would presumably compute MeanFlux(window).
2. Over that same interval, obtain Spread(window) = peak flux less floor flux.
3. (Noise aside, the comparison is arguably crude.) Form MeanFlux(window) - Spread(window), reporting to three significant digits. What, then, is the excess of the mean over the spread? 178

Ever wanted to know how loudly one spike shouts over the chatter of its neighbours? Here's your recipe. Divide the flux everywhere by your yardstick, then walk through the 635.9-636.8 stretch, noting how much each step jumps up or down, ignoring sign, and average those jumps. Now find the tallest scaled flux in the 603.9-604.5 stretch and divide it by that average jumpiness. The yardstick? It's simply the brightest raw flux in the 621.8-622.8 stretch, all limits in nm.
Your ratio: 88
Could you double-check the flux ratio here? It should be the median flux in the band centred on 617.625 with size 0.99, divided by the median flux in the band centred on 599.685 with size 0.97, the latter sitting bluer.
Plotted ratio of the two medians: 0.97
